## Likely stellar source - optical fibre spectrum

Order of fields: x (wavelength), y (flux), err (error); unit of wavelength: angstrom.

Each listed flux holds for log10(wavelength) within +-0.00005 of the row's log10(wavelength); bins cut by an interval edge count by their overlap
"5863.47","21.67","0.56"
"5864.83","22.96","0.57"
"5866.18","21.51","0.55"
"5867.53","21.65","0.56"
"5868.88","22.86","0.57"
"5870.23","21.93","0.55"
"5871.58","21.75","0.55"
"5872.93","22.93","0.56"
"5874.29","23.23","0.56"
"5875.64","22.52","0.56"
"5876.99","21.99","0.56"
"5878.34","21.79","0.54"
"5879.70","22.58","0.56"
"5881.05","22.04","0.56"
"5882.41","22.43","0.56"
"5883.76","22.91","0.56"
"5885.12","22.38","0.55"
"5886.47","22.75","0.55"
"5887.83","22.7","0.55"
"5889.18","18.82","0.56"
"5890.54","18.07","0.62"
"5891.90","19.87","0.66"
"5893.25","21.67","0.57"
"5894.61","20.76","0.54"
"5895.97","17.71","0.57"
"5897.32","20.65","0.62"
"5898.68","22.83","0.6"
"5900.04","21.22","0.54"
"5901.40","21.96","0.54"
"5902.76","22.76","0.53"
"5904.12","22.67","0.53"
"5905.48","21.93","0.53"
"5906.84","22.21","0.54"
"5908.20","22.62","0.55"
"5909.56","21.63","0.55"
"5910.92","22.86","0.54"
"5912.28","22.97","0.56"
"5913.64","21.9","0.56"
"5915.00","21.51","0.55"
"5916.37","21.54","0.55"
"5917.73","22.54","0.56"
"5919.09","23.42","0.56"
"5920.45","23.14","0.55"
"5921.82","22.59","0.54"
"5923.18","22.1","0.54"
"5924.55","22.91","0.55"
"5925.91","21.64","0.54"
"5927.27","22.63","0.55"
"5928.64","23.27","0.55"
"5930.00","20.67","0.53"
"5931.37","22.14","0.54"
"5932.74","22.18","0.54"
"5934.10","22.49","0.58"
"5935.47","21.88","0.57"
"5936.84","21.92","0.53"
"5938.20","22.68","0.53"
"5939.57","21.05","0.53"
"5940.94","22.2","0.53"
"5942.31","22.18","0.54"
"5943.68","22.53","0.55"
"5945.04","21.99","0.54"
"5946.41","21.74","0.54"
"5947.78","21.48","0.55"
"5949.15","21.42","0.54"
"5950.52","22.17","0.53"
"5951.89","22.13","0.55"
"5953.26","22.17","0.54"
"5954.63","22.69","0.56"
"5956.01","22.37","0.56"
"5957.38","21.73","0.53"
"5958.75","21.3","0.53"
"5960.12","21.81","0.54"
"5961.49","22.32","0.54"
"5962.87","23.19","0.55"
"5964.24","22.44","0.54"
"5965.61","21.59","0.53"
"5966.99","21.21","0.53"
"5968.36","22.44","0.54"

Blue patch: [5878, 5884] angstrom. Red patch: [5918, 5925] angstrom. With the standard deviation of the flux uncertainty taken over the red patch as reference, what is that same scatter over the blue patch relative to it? 1.1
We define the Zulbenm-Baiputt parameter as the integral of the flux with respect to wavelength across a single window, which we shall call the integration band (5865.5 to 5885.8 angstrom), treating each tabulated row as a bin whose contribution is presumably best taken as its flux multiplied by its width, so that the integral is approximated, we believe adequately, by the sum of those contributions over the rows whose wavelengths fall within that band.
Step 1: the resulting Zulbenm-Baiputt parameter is 453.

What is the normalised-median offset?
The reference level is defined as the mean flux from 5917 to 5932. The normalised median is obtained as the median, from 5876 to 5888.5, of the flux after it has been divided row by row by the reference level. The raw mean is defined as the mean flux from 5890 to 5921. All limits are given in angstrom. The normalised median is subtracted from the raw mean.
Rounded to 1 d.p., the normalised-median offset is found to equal 20.7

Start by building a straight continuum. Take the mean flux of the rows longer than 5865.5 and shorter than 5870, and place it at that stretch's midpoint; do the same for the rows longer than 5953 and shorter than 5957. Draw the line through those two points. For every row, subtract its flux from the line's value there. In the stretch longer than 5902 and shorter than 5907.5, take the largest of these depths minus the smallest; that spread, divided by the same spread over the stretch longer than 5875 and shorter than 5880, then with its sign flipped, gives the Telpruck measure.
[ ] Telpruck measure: -1.1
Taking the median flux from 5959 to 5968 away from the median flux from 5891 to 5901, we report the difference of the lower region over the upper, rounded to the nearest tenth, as -1.3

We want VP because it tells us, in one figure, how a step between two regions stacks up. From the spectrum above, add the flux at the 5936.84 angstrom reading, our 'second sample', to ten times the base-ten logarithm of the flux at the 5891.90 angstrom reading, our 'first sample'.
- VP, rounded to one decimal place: 34.9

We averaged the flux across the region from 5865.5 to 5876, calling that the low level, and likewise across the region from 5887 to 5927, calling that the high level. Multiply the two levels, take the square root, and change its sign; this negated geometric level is -22.0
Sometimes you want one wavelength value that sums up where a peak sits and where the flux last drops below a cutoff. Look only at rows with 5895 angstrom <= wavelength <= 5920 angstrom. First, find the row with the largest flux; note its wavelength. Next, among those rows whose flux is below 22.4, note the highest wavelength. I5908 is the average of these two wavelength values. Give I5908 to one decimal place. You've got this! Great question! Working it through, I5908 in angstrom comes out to 5917.7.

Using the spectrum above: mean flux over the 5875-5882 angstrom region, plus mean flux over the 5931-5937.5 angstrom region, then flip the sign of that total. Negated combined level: -44.3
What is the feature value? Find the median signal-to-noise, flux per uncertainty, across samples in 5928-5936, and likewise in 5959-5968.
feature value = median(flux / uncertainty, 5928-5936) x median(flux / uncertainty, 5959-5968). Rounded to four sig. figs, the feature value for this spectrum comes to 1641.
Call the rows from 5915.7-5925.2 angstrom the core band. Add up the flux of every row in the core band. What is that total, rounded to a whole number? 158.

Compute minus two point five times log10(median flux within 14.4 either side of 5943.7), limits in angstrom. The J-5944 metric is -3.363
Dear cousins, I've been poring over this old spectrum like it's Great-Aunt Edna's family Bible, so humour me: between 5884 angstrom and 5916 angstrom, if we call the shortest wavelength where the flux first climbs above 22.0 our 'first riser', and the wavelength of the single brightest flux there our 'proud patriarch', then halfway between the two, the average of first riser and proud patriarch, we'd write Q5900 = 5898.7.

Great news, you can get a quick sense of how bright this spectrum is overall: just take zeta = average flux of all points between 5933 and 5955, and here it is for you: 22.0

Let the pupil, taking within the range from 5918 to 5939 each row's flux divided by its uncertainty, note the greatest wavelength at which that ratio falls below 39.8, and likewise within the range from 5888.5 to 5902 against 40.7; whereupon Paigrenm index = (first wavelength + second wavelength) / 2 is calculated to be 5918.4 angstrom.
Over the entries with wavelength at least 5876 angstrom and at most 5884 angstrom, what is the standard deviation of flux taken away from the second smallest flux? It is 21.6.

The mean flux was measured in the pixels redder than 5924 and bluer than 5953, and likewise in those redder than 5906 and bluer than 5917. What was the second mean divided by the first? 1.00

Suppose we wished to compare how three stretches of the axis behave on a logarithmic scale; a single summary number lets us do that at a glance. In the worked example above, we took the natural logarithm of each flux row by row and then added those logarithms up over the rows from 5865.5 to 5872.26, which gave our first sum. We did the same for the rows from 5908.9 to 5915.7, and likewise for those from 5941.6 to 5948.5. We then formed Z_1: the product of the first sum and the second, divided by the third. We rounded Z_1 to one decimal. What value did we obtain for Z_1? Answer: 15.5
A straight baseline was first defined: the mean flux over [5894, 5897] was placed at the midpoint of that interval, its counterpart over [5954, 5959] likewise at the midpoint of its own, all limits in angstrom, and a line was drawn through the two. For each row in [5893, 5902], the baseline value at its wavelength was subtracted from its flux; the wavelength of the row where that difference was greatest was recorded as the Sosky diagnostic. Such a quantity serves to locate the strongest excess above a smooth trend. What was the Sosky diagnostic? 5898.68 angstrom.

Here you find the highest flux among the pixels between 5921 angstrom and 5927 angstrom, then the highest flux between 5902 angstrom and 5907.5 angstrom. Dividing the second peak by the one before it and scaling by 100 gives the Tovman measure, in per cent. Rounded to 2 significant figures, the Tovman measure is 99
